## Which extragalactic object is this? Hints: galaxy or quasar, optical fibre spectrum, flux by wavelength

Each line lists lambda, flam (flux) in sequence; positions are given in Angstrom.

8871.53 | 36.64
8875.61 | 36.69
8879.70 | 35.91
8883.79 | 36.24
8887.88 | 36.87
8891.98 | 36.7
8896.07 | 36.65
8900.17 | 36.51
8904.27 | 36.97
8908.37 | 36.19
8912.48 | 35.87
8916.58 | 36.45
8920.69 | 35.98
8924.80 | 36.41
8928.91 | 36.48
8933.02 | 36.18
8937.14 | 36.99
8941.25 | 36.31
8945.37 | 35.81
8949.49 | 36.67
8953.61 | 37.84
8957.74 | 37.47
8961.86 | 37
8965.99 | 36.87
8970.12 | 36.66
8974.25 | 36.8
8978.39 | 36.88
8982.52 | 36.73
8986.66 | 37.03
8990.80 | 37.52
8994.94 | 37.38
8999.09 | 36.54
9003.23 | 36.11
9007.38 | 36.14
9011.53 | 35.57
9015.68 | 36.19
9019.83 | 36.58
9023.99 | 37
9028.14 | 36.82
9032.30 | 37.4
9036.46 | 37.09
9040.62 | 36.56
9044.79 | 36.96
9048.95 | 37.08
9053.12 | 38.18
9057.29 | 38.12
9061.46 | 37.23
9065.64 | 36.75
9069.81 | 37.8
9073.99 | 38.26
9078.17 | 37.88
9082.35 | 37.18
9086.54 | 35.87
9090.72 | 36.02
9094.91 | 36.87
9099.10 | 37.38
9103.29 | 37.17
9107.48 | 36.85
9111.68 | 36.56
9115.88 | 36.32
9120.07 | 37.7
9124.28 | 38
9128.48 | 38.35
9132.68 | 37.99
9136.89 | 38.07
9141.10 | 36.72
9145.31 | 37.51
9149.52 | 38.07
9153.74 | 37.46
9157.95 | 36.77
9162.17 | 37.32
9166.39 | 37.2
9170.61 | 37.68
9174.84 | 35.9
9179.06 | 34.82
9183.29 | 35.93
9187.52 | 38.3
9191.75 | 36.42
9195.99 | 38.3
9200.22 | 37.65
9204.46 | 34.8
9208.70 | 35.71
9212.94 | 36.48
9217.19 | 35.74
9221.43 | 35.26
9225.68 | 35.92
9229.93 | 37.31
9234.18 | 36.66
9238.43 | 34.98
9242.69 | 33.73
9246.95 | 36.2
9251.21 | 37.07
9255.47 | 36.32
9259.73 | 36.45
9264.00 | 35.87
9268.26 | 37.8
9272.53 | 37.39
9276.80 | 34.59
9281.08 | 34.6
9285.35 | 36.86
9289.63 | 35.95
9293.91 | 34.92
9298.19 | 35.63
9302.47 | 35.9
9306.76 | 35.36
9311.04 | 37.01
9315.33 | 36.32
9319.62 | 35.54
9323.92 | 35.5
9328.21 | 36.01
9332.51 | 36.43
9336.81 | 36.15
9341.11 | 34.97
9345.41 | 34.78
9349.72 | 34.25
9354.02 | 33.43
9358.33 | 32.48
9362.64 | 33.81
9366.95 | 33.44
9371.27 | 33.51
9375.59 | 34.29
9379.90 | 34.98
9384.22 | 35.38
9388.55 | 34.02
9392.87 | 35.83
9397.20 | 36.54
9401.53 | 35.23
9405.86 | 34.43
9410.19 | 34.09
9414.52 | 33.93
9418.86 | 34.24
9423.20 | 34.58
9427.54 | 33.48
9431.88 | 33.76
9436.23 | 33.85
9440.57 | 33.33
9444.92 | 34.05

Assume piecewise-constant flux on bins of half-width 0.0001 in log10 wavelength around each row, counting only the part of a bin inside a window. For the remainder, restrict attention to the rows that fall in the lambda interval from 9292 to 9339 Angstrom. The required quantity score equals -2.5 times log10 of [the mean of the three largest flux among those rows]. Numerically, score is -3.91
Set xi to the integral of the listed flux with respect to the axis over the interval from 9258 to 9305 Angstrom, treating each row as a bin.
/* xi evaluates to 1691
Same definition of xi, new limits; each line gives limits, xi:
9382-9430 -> 1665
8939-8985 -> 1694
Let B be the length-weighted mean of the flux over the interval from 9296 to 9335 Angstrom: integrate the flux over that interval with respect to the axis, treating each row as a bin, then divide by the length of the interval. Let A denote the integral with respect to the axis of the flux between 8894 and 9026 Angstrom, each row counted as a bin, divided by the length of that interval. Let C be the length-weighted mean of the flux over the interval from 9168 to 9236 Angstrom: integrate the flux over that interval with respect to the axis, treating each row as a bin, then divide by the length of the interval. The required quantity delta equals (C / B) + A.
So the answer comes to 37.6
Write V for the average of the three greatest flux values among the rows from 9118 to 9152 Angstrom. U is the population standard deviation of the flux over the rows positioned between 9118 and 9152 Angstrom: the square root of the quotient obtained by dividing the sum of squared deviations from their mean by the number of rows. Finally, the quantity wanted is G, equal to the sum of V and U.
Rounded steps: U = 0.47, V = 38.2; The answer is 38.6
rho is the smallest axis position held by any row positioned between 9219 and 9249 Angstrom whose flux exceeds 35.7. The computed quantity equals 9225.68 Angstrom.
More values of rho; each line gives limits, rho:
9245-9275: 9246.95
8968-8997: 8970.12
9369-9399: 9392.87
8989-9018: 8990.80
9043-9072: 9044.79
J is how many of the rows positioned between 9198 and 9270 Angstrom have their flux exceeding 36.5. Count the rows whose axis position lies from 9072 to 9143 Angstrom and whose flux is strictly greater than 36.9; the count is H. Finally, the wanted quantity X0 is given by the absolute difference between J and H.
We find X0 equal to 5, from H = 10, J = 5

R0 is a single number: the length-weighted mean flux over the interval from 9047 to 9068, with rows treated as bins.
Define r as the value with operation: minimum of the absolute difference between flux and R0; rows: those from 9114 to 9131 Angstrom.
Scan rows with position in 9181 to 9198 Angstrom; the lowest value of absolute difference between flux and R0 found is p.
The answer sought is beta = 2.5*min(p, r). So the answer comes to 0.55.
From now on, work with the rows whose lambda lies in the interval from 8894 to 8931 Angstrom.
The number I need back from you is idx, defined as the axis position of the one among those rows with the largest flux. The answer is 8904.27 Angstrom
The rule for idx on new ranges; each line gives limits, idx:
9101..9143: 9128.48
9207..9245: 9229.93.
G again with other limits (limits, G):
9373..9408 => 36.7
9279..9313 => 37.4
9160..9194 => 38.8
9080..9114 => 37.8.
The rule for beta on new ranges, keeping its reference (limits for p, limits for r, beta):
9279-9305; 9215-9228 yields 1.55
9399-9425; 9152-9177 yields 0.05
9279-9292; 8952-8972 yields 0.02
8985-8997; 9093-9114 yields 0.10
